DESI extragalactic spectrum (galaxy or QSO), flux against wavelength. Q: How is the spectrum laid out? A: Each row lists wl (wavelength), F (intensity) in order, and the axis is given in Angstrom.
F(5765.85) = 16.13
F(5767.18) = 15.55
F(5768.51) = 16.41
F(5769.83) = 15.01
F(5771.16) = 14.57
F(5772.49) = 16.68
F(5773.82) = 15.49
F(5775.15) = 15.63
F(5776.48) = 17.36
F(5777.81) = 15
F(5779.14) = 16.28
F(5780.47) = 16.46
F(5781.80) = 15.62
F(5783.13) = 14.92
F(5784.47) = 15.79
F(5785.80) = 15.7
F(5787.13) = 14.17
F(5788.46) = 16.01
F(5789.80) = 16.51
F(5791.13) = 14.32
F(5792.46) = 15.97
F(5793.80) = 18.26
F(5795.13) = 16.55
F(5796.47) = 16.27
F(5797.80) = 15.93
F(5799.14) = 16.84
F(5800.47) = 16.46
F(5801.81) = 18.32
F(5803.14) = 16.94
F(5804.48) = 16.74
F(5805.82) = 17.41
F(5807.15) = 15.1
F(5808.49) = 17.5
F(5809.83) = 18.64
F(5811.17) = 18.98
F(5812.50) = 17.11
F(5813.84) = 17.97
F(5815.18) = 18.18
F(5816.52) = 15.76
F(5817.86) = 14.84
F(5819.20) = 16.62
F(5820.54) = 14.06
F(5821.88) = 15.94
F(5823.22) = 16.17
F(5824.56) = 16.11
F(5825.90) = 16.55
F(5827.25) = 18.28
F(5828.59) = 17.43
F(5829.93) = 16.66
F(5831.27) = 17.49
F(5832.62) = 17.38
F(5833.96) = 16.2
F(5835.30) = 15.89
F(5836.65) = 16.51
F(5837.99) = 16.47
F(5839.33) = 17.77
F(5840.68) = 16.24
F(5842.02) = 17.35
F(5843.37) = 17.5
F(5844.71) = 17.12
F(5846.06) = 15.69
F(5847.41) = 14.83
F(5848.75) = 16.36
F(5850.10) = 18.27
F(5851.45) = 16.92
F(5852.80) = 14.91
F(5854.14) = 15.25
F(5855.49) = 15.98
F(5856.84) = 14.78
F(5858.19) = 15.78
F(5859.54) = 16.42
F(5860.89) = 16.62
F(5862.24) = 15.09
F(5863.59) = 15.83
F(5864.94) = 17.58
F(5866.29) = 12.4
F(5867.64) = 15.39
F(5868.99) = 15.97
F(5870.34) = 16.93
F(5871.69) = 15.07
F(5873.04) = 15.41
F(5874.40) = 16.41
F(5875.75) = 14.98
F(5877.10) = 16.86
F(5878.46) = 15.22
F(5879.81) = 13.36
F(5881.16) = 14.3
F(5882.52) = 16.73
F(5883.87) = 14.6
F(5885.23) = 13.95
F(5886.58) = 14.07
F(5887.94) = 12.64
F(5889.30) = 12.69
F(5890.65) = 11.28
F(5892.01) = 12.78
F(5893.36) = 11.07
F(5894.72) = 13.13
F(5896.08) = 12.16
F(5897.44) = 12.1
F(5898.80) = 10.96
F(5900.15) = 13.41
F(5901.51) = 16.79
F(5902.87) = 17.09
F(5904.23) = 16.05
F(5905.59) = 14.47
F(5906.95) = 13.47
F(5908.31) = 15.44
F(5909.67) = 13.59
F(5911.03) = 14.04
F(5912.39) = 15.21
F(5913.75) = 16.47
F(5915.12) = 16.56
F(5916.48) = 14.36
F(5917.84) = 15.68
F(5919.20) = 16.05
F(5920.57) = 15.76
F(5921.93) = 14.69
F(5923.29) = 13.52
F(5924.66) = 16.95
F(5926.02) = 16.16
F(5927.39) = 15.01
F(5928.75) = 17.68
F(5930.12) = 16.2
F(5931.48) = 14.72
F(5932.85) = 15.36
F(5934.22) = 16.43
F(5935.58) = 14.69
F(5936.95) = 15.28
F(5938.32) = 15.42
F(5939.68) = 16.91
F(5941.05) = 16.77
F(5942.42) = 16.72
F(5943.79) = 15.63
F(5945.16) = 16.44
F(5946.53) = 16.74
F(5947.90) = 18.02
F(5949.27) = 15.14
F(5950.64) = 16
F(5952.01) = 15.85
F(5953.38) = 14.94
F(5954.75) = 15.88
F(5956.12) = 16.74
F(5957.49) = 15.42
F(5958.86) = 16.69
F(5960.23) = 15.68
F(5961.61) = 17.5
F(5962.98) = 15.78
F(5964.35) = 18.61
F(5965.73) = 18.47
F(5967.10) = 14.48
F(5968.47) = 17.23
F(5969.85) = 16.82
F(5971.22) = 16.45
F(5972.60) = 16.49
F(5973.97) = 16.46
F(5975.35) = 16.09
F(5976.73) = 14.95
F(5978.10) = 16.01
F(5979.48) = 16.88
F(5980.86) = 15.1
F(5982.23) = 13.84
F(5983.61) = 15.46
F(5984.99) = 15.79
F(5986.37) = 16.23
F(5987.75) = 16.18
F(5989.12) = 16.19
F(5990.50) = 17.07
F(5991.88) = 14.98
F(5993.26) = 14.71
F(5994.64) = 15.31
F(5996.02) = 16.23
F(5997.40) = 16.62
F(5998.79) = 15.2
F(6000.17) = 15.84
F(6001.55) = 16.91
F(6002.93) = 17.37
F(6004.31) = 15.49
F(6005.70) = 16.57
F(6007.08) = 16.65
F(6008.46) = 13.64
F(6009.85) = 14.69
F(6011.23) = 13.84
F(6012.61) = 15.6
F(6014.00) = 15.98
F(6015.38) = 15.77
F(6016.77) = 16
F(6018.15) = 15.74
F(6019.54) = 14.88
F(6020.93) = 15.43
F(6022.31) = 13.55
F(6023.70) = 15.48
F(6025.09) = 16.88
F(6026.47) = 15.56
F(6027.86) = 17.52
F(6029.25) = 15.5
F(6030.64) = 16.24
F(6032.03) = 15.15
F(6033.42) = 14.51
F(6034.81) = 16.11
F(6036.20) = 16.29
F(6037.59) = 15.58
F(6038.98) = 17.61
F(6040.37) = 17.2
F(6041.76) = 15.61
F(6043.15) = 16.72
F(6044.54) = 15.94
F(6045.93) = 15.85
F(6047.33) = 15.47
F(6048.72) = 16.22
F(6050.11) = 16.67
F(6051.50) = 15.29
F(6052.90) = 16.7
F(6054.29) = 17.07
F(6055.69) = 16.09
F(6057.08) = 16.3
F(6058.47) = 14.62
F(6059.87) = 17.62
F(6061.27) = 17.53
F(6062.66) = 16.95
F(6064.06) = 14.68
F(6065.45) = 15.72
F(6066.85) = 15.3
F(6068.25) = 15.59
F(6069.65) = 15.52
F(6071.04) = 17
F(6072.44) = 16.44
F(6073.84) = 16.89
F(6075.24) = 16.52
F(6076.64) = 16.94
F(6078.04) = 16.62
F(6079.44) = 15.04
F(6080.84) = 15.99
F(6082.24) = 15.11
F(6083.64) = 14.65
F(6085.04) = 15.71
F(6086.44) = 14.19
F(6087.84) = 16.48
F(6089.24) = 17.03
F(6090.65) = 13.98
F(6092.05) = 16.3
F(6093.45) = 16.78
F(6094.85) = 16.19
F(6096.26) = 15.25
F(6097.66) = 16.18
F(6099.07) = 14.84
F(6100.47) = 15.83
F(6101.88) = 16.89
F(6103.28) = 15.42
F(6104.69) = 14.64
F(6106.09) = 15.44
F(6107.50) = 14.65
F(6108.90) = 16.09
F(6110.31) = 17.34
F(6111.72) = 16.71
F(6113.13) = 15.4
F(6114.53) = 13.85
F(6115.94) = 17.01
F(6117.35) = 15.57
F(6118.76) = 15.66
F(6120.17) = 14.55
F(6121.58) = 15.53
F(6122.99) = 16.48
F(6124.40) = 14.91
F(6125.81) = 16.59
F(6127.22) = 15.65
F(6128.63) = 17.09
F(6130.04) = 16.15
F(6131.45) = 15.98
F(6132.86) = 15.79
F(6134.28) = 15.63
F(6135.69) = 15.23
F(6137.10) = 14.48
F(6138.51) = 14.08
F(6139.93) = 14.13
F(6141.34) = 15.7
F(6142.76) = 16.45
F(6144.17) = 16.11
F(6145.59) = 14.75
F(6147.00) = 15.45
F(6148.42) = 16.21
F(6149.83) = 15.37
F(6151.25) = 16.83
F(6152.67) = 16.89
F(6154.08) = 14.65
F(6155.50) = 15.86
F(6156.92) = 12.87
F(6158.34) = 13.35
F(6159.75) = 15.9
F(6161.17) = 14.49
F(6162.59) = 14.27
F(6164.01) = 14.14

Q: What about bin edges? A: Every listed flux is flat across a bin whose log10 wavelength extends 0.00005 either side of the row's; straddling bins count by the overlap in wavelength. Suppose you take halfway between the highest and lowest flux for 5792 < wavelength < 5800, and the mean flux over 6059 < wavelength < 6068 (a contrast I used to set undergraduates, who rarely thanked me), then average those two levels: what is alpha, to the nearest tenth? 16.7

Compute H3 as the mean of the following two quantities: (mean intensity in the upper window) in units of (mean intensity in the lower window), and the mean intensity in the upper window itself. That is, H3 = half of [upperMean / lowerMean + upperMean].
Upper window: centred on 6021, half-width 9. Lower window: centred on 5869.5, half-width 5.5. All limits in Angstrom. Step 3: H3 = 8.34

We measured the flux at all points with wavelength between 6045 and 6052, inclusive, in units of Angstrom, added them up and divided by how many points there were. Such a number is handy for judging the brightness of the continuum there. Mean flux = 15.9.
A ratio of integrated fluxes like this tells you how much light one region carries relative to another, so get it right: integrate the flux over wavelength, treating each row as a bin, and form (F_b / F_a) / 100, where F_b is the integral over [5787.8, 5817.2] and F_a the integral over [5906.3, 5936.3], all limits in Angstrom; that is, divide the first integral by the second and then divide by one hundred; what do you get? 0.0108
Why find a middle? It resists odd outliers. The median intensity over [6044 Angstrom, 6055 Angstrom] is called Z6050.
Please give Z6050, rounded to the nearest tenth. 16.1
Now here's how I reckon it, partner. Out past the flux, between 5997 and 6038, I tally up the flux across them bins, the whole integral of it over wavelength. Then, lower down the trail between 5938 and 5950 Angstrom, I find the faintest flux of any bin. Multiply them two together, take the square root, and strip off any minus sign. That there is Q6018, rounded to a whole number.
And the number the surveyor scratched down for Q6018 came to 99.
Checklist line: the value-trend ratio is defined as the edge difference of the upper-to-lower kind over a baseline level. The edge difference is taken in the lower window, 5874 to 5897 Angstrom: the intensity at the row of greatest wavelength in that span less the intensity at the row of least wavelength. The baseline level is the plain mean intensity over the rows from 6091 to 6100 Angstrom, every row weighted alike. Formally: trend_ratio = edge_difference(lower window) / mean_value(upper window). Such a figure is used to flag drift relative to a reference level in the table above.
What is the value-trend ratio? -0.3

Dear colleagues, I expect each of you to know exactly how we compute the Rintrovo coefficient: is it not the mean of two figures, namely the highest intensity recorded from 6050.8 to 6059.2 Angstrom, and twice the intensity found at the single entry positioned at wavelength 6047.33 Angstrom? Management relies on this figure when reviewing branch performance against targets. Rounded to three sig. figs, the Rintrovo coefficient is 24.0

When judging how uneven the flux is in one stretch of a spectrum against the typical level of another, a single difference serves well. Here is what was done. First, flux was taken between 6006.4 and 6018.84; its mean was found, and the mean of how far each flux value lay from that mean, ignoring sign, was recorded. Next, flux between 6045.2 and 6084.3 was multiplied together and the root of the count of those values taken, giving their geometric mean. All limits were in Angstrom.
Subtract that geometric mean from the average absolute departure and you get -15.22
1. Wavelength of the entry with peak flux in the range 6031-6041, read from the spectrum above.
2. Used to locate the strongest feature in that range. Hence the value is 6038.98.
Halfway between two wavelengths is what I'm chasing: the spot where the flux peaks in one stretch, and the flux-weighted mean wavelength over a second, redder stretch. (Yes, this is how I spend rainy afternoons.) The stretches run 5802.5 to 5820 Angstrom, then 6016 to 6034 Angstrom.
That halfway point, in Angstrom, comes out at 5918.1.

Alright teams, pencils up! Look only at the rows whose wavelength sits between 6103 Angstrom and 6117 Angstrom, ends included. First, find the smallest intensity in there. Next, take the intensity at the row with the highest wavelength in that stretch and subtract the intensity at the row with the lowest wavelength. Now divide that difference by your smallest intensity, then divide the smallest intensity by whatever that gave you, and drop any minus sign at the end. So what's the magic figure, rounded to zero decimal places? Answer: 121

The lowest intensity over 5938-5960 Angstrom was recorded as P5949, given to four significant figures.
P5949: 14.94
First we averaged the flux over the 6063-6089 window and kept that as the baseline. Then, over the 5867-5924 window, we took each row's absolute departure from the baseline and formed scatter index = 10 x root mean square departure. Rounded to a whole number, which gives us 21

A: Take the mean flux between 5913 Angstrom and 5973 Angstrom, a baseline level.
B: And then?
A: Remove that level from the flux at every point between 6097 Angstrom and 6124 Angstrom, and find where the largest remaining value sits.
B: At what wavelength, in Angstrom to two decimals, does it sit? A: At 6110.31 Angstrom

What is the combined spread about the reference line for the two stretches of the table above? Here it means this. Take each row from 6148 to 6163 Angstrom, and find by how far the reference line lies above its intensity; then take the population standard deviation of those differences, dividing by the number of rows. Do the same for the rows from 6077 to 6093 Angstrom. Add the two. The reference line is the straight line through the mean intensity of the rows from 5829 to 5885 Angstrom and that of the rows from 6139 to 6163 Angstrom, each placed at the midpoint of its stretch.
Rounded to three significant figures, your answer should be 2.25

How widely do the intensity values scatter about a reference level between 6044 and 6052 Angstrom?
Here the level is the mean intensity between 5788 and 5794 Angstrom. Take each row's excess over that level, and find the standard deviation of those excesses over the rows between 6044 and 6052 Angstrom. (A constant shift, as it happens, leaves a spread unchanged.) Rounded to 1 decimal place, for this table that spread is 0.5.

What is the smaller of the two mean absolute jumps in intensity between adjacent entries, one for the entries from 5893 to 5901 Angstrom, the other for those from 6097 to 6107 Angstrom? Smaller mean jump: 1.07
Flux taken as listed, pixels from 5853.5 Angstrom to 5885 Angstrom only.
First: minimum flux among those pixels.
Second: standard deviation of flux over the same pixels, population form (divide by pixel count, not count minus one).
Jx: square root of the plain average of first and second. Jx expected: 2.60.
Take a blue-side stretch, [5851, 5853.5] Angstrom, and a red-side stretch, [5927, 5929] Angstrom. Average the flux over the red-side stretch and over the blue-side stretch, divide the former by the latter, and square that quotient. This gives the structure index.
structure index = 1.1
